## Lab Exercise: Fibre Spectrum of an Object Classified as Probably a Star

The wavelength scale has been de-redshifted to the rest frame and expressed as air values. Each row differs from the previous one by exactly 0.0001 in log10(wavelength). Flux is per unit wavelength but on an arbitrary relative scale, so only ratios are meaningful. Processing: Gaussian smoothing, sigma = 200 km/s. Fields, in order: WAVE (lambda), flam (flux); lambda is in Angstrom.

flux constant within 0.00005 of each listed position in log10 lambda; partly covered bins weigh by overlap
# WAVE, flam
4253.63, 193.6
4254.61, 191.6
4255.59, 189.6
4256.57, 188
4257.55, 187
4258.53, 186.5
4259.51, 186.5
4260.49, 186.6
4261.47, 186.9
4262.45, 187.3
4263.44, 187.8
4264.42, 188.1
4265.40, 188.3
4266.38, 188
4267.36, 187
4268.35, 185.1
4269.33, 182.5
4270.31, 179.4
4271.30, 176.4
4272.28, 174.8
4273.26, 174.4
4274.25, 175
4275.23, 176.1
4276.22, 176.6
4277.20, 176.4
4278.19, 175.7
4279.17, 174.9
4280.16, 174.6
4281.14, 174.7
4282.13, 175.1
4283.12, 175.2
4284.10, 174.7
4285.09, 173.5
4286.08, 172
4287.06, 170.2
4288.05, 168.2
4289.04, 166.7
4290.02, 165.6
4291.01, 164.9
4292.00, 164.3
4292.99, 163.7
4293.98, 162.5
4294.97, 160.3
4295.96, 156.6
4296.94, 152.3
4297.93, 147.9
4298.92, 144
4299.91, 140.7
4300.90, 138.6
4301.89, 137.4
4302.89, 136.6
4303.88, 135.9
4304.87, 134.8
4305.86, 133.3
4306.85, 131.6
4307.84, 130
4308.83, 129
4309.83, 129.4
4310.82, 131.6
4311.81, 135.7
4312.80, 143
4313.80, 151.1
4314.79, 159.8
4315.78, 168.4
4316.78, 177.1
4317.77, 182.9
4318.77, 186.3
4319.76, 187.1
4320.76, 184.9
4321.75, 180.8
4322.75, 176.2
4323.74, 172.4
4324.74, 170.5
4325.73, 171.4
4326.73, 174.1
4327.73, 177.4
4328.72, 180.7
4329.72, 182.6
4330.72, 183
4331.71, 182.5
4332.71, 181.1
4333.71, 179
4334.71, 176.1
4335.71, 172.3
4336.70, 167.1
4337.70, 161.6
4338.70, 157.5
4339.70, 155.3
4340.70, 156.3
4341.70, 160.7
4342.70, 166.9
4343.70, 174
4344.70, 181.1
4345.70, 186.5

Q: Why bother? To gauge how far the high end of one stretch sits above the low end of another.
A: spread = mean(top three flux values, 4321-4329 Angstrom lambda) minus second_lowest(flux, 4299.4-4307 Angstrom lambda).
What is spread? 46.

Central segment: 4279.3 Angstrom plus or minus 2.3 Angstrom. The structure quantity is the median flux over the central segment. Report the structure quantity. 175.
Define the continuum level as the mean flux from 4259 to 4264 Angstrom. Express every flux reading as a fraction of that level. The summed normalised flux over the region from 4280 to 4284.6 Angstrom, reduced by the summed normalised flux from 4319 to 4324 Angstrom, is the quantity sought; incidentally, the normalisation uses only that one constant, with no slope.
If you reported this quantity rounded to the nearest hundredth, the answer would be -0.14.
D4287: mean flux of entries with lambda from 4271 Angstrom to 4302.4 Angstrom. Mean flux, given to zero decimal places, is 166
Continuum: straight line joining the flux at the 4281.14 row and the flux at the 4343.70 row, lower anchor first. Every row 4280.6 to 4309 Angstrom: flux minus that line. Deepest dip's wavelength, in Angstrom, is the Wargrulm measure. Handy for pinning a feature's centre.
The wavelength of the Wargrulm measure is 4308.83 Angstrom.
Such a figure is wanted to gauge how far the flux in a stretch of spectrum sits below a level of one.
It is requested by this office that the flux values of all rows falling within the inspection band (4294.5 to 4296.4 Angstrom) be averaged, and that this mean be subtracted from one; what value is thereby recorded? -157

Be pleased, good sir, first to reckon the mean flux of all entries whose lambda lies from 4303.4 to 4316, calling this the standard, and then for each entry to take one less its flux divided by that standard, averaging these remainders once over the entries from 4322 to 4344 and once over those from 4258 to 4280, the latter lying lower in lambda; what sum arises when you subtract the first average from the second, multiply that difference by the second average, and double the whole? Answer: 0.044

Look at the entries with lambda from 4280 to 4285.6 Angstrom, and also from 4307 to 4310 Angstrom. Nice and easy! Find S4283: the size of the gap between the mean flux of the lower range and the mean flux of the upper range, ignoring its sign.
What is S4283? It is 45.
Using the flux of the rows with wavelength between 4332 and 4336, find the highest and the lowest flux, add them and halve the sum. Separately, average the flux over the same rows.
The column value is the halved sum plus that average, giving 354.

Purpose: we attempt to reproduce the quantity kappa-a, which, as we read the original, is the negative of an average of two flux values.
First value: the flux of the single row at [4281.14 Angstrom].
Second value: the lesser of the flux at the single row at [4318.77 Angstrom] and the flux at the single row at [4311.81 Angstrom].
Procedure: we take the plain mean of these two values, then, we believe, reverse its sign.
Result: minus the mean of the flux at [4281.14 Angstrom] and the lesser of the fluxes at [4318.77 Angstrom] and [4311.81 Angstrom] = -155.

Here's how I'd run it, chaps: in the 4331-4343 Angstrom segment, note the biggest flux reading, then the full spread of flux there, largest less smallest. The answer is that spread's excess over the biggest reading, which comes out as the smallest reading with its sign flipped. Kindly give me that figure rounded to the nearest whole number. -155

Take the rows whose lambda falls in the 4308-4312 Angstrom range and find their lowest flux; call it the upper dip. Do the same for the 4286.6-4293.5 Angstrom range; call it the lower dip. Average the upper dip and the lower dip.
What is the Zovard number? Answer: 146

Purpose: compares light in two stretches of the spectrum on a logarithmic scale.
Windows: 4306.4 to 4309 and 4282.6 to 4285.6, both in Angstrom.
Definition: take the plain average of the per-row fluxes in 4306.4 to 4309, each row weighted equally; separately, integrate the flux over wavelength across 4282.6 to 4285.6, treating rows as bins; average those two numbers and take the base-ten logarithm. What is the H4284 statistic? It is 2.51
